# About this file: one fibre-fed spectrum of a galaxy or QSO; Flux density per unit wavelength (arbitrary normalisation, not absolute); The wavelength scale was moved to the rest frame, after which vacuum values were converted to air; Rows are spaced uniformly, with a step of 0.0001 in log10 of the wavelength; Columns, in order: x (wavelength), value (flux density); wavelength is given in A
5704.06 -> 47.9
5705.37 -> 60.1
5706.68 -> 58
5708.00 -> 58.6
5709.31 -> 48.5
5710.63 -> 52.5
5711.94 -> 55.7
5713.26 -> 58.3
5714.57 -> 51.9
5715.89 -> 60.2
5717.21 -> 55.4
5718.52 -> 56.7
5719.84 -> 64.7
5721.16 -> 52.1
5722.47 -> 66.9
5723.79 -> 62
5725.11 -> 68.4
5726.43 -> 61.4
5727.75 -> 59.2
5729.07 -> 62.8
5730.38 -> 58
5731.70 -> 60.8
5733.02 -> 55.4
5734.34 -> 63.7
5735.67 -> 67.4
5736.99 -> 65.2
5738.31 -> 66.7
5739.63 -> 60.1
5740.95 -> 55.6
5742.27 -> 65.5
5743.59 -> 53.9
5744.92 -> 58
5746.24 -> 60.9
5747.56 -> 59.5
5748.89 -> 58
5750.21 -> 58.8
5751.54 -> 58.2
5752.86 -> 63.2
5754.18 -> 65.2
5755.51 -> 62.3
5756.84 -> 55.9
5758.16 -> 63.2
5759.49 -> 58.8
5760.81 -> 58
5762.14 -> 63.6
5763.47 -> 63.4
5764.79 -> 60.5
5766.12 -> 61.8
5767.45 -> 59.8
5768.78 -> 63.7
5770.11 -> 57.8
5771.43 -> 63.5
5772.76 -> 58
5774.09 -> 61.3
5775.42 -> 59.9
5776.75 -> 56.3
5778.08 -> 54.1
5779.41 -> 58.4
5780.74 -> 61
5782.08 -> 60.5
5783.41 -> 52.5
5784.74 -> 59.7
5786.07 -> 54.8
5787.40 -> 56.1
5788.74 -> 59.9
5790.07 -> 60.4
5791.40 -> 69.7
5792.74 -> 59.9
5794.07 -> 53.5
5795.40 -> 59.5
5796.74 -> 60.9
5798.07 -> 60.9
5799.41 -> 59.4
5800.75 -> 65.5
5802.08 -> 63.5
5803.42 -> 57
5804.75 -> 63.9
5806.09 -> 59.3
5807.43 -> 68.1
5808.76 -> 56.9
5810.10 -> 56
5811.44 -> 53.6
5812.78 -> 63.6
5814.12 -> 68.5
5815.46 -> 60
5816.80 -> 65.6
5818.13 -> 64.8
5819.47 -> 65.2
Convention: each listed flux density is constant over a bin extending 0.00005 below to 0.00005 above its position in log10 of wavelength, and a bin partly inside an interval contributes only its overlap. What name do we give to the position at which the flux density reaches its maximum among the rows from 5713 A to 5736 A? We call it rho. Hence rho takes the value 5725.11 A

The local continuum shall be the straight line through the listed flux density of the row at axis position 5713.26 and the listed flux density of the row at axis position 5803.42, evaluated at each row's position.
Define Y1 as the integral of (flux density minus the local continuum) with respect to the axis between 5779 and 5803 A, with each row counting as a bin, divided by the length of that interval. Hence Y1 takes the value 2.6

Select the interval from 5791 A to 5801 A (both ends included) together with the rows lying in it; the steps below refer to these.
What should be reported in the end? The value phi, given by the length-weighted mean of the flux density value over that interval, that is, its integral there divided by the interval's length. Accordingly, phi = 60.7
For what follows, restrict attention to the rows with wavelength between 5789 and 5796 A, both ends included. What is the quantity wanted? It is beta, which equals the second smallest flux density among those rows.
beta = 59.5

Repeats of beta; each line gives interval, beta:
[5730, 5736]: 58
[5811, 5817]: 60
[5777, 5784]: 54.1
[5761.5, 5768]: 60.5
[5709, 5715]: 51.9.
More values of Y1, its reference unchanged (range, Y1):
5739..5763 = 2.2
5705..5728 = 0.1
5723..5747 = 3.4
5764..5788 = 1.5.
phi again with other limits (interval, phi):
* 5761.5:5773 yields 61.5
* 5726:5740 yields 61.9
